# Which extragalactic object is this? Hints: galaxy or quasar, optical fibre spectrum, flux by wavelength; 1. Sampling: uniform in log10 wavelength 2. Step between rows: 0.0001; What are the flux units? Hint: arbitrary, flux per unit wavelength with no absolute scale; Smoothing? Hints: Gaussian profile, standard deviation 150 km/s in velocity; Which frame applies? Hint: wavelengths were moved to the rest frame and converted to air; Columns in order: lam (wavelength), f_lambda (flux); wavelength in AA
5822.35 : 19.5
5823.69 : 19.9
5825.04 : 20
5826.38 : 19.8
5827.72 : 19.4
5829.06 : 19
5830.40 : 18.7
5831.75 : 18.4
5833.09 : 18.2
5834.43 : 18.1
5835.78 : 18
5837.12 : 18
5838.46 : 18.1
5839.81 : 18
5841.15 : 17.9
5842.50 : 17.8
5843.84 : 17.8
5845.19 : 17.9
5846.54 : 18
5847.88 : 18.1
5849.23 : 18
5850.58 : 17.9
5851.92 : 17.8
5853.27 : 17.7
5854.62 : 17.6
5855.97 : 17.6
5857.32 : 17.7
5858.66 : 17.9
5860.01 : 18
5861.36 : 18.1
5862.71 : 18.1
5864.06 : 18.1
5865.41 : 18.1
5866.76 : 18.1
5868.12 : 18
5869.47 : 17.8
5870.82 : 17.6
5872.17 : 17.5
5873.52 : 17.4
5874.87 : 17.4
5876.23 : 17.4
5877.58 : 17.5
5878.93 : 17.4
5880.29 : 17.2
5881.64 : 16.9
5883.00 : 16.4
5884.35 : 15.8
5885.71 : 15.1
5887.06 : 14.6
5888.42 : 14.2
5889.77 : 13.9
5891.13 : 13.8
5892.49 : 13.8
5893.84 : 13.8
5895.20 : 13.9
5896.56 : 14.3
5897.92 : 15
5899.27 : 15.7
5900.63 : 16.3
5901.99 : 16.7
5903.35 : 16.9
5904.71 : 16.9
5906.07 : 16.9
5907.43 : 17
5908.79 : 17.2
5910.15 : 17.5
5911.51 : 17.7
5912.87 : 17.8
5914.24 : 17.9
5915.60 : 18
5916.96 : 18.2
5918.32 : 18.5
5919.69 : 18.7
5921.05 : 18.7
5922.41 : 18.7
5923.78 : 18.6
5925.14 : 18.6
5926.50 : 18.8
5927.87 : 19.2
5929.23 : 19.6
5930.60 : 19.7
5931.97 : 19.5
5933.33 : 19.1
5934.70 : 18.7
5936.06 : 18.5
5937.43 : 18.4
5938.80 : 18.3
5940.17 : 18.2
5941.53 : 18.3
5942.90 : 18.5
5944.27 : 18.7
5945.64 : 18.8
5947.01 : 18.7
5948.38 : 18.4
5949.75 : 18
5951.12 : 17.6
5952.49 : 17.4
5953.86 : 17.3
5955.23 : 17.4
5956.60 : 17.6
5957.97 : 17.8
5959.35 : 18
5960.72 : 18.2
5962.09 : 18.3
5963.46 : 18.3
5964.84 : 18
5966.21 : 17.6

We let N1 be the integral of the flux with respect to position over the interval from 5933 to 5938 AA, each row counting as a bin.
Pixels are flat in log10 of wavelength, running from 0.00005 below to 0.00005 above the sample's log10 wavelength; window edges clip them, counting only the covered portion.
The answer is 93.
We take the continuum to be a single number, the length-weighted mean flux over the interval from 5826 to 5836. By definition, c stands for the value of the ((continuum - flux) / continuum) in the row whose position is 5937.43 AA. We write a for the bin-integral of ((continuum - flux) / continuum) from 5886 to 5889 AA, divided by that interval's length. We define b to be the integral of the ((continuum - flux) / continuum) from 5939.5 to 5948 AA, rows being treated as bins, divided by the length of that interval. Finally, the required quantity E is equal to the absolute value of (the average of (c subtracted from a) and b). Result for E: 0.109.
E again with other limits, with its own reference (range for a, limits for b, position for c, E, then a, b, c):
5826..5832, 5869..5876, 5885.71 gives 0.075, -0.02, 0.063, 0.192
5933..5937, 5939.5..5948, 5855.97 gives 0.025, 0.00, 0.009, 0.059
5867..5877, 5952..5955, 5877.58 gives 0.033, 0.06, 0.072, 0.064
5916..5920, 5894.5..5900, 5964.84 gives 0.095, 0.02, 0.212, 0.037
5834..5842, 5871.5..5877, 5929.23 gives 0.077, 0.04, 0.068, -0.048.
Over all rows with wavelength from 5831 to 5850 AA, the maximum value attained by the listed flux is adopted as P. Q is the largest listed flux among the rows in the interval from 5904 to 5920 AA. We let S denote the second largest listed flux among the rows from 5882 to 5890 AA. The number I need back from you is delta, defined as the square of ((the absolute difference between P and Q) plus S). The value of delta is 259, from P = 18.4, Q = 18.7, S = 15.8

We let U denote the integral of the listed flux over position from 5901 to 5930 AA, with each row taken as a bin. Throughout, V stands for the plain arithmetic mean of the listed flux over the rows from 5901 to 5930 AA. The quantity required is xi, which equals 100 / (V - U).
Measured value -0.20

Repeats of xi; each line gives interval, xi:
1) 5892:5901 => -0.85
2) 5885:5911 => -0.26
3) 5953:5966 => -0.47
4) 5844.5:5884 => -0.15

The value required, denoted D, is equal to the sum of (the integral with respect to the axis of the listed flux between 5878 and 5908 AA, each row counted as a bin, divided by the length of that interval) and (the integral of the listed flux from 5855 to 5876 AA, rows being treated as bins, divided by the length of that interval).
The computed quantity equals 33.4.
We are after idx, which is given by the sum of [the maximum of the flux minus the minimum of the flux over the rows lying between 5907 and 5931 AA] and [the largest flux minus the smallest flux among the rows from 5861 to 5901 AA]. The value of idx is 7.0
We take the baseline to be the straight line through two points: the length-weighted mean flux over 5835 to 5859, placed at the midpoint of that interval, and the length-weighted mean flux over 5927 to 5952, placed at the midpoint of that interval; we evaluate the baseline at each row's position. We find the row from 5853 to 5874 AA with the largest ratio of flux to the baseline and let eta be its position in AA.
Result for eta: 5861.36 AA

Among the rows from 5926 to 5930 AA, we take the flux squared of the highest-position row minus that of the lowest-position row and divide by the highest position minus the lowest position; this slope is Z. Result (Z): 11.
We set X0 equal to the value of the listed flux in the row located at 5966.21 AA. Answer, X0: 17.6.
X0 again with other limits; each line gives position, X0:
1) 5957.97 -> 17.8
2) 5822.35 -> 19.5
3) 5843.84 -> 17.8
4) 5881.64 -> 16.9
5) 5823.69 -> 19.9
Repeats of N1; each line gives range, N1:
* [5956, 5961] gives 89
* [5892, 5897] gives 70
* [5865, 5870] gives 90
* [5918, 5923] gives 93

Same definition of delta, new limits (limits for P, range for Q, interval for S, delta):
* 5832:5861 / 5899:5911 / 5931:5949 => 392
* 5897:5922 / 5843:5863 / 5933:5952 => 376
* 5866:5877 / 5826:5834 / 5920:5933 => 454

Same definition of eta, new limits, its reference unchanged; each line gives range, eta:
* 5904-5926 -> 5919.69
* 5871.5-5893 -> 5872.17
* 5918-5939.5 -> 5930.60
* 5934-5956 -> 5945.64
